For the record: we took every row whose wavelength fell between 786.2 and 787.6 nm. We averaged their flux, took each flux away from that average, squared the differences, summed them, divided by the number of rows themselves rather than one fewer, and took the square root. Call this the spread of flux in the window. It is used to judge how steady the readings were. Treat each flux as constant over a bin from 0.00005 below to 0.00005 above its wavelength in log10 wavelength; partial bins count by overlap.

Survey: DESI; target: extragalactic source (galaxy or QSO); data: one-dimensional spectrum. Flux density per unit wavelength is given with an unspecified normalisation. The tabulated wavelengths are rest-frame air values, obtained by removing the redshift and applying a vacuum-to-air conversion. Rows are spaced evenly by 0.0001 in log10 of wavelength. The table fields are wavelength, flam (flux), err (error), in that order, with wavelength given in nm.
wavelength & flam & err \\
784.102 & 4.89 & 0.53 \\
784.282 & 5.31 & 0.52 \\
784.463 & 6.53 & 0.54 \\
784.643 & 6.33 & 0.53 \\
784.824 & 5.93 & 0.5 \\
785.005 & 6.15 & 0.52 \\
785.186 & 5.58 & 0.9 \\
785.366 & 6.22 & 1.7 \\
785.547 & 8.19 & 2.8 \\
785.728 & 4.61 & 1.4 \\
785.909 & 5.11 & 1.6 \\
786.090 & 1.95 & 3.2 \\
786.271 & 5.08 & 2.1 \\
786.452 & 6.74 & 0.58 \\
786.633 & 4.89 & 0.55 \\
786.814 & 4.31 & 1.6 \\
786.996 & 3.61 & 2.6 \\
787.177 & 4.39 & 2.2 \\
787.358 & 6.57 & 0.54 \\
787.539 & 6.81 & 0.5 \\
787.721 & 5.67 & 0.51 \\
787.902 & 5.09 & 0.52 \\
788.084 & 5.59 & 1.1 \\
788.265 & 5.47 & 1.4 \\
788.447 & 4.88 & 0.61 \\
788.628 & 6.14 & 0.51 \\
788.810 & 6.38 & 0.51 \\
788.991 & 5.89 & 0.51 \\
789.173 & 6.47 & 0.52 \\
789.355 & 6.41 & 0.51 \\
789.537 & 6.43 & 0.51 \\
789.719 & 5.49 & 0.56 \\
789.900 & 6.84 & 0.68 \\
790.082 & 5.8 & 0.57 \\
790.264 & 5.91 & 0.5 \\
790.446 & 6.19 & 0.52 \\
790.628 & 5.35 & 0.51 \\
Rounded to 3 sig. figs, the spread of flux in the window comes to 1.16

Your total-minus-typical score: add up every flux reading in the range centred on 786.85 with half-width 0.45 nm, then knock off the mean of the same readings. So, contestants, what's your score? 19.2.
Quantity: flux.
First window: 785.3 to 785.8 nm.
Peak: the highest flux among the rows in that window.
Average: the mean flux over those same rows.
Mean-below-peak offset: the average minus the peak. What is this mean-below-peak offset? -1.8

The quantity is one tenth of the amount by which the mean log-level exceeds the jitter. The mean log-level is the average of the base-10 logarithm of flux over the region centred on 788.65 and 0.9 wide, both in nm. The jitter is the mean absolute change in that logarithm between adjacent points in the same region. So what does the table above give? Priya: 0.071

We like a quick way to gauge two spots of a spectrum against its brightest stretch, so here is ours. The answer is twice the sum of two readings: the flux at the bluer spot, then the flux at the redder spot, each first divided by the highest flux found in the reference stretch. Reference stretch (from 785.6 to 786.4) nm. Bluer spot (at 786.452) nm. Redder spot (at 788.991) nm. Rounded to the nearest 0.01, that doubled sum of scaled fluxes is 4.94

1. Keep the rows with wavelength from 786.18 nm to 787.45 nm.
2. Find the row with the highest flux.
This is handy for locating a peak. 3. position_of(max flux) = 786.452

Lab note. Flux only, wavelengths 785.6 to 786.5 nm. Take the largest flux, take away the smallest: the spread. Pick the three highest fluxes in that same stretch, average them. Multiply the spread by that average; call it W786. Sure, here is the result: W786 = 27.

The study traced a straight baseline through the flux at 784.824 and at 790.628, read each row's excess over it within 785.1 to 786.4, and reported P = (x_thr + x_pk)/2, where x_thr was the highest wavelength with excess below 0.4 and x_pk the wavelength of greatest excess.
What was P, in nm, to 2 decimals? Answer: 785.91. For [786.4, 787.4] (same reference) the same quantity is 786.81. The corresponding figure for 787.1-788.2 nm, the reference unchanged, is 787.81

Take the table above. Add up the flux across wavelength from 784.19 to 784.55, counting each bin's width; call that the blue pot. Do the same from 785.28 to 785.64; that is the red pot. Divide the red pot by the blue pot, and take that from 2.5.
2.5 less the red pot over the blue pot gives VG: 1.3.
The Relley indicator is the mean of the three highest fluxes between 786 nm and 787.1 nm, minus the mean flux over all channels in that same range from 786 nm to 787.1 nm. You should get 1.14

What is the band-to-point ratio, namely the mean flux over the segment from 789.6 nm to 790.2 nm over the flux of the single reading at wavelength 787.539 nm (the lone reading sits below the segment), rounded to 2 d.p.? 0.89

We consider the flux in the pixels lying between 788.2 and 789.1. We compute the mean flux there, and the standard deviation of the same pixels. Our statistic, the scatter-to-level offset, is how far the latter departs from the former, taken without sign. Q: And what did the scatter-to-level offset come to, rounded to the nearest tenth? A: 5.2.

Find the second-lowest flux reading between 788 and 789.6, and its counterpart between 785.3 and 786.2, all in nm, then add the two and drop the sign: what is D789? 10.1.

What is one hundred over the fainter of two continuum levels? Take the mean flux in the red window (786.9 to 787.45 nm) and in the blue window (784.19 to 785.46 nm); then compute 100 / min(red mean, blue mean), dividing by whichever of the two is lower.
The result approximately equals 21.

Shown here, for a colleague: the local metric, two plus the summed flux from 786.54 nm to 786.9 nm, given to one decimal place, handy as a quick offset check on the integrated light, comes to 11.2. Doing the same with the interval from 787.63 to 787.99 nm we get 12.8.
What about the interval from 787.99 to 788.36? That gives 13.1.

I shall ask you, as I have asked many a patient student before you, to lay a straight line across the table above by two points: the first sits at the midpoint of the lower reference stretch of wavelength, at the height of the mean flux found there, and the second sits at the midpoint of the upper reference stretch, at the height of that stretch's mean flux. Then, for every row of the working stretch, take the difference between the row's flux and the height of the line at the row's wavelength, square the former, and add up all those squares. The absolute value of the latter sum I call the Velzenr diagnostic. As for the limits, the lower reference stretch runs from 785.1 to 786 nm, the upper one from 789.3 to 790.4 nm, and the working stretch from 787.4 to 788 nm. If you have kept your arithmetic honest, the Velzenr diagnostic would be 1.7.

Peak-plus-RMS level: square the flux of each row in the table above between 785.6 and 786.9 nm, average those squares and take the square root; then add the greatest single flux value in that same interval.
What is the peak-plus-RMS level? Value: 11.6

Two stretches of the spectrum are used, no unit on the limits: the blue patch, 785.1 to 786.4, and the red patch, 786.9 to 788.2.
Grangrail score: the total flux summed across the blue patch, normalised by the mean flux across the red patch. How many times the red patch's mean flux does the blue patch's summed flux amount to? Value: 6.8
